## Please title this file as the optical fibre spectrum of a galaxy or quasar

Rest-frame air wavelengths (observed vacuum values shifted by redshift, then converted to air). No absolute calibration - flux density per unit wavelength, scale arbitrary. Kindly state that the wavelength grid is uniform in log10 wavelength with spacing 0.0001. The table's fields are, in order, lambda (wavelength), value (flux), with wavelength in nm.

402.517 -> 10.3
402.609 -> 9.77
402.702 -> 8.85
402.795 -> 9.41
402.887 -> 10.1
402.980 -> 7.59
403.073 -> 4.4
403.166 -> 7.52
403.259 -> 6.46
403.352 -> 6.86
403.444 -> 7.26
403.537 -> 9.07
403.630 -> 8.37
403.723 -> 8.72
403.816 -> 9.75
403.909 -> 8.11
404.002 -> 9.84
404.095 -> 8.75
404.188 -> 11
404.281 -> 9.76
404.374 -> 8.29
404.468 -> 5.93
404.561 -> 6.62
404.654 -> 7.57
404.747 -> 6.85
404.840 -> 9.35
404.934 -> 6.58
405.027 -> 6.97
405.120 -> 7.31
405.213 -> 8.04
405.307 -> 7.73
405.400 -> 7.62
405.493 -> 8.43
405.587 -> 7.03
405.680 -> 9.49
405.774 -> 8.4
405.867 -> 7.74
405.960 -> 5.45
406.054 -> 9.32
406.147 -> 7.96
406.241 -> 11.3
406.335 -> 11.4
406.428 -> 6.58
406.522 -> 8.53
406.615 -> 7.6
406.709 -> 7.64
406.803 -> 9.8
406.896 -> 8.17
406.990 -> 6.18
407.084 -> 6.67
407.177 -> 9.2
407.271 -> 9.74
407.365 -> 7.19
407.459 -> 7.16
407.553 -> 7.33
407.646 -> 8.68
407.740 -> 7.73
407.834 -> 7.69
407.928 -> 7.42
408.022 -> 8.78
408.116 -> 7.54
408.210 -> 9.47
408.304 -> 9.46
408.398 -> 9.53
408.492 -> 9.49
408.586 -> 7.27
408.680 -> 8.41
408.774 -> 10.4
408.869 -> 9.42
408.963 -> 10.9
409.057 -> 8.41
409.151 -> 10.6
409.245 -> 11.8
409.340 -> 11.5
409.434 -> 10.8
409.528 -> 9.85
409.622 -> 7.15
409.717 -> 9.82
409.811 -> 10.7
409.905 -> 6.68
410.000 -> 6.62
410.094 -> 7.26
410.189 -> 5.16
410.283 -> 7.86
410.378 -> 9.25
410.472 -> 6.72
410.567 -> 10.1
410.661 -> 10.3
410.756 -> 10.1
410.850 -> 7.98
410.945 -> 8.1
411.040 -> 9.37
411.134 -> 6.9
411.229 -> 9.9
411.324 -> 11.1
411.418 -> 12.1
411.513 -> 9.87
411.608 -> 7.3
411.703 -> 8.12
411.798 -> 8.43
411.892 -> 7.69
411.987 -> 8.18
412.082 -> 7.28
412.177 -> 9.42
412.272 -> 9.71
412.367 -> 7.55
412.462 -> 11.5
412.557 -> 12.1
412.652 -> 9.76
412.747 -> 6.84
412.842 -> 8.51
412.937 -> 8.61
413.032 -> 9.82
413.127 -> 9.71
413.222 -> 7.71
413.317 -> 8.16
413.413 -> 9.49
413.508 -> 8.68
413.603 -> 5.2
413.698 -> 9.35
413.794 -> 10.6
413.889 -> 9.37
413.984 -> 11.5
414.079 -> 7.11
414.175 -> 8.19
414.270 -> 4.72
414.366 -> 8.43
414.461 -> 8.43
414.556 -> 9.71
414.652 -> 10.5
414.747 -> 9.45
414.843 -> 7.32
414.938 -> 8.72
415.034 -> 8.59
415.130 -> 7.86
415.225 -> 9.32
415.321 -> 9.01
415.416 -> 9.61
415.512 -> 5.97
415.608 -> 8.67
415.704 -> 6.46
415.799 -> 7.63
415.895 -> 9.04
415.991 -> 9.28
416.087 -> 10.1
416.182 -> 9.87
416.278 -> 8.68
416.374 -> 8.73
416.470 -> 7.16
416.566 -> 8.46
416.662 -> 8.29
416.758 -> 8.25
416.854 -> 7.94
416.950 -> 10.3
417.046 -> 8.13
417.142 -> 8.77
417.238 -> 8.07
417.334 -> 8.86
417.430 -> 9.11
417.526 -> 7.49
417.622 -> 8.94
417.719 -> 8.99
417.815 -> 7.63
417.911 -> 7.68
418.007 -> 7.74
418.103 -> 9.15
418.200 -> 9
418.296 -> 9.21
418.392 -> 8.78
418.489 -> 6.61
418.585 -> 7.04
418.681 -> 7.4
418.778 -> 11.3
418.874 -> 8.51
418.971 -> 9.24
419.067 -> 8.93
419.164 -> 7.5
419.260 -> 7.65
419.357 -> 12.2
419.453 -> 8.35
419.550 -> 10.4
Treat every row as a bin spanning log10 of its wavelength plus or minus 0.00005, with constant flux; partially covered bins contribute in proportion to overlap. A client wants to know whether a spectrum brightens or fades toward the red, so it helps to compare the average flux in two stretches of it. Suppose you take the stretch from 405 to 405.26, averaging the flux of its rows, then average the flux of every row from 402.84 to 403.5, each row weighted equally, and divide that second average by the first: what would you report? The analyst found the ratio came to 0.96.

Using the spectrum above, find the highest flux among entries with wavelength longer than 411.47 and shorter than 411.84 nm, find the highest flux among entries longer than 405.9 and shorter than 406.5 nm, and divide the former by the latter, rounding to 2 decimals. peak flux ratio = 0.87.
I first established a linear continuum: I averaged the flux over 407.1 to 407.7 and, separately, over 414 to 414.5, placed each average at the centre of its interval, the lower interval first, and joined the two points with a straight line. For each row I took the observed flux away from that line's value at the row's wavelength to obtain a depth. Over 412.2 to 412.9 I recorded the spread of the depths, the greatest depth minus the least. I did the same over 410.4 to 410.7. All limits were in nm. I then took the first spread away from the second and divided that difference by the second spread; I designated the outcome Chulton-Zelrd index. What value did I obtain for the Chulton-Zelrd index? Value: -0.5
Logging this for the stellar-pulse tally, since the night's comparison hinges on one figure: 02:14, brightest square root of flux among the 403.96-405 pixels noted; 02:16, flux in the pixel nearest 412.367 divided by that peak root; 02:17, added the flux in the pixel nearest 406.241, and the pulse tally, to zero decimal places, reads 14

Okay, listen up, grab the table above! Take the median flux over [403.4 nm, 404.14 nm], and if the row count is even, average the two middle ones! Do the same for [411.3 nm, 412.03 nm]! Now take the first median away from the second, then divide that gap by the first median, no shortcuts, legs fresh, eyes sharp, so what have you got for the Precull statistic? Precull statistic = -0.049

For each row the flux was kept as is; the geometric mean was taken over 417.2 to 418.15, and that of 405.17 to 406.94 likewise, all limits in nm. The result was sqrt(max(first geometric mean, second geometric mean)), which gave 2.89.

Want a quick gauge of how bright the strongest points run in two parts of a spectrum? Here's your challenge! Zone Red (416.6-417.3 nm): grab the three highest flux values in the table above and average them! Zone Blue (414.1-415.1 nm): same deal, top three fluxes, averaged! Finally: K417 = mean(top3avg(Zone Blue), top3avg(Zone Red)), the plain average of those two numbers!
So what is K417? 9.5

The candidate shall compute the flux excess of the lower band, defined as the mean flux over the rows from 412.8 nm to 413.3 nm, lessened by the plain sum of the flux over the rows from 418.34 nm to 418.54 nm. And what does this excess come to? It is -6.5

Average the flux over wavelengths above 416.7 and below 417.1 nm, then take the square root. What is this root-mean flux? 2.94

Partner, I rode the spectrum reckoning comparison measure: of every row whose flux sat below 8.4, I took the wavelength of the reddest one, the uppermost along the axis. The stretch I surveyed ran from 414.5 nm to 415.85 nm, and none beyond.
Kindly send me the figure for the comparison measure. 415.799 nm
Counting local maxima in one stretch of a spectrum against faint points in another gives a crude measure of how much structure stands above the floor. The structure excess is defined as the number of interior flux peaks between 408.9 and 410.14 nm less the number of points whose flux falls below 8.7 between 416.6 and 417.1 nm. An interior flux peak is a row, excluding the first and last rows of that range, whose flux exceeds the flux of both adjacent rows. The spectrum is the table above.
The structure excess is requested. -2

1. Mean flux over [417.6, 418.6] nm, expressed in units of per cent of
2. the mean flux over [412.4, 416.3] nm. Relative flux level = 94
